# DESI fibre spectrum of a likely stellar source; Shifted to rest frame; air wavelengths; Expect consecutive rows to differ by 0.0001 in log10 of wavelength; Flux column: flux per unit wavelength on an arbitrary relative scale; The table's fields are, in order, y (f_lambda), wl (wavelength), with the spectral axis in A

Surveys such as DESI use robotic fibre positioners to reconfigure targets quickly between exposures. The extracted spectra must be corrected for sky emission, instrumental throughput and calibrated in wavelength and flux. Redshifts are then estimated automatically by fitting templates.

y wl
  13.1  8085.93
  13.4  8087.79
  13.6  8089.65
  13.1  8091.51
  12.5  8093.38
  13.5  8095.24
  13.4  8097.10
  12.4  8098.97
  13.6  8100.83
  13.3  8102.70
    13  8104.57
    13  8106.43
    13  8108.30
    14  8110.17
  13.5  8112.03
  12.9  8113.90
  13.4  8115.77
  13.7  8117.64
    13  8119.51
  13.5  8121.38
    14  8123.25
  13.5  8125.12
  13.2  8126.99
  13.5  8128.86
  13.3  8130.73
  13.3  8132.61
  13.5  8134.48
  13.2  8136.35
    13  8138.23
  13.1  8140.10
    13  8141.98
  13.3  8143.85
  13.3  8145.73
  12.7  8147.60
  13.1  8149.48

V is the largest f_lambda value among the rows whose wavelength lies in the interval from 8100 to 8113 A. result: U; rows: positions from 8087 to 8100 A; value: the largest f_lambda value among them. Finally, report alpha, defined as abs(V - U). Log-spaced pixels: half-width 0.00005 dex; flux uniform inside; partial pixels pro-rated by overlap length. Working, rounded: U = 13.6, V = 14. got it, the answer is 0.4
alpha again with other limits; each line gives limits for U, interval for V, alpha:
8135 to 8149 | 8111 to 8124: 0.7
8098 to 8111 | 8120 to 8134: 0.0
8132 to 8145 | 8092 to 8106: 0.1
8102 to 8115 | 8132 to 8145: 0.5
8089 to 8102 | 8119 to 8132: 0.4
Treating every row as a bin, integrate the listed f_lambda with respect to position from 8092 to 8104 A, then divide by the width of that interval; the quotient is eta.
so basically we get 13.1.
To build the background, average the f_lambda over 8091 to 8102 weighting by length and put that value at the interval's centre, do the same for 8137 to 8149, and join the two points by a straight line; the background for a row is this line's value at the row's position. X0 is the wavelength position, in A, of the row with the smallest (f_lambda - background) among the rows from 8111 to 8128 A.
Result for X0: 8113.90 A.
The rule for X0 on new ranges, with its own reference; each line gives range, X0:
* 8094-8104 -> 8098.97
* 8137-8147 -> 8138.23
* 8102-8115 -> 8113.90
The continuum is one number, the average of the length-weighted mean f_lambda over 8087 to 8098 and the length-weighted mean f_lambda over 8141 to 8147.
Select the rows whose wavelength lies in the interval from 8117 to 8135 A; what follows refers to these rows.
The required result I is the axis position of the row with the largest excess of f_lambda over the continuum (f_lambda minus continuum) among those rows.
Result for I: 8123.25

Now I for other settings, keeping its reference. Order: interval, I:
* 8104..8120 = 8110.17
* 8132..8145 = 8134.48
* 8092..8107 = 8100.83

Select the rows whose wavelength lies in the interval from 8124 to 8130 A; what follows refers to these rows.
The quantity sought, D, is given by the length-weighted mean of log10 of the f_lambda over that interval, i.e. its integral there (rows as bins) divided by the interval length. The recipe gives 1.13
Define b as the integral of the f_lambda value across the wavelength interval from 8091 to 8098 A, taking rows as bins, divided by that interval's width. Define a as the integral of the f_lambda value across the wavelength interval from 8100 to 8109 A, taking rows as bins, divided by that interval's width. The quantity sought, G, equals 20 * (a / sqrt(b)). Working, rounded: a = 13.2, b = 13.1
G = 72.7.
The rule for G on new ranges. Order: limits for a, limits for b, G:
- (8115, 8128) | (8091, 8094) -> 75.4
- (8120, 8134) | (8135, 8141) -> 74.3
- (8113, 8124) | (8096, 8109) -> 74.1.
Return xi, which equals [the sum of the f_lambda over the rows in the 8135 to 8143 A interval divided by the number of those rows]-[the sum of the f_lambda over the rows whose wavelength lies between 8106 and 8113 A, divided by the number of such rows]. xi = -0.30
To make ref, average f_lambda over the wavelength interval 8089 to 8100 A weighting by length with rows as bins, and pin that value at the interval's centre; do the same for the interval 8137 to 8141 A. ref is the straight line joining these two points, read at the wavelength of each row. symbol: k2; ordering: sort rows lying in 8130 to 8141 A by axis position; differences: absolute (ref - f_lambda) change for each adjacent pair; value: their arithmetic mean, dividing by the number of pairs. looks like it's 0.16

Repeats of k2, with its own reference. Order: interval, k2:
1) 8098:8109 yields 0.36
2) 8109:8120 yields 0.52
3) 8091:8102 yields 0.78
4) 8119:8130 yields 0.42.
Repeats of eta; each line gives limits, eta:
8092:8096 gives 13.0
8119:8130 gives 13.5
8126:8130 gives 13.4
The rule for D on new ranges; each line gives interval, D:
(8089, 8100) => 1.12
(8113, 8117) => 1.12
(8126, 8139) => 1.12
